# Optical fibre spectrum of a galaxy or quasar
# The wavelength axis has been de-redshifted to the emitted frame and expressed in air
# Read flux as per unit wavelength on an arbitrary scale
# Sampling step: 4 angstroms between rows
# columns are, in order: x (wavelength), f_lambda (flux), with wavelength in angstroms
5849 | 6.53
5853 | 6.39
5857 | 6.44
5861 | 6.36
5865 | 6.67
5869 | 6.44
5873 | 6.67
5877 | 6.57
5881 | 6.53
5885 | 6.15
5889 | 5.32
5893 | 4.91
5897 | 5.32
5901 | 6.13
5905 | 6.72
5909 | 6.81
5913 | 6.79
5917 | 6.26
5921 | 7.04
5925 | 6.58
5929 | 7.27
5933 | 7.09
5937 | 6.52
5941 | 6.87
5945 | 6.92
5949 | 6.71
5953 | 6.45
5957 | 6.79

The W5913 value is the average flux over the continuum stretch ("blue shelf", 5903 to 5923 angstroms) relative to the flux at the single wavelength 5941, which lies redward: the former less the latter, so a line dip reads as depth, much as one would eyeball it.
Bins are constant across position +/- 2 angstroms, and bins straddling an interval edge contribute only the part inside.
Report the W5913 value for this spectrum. -0.15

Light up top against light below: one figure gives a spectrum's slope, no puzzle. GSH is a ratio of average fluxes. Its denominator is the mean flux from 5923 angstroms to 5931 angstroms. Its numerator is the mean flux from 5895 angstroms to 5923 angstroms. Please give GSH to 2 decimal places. 0.93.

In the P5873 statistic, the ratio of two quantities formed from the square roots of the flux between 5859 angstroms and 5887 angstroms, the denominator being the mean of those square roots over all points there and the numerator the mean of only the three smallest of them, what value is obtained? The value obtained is 0.987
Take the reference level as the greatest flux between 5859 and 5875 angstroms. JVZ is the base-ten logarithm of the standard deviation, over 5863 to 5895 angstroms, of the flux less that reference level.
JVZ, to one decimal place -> -0.2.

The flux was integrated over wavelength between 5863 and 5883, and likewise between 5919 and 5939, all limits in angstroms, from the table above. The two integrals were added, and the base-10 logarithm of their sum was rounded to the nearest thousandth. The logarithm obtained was 2.431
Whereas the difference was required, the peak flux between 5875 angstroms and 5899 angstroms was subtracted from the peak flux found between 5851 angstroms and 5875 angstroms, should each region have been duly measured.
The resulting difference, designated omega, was 0.1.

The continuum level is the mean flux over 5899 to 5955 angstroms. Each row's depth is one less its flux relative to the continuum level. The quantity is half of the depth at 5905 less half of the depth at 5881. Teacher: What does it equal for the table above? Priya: -0.01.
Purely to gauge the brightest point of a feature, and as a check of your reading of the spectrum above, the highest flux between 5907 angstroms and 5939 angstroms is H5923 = 7.27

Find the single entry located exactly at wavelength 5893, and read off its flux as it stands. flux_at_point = 4.91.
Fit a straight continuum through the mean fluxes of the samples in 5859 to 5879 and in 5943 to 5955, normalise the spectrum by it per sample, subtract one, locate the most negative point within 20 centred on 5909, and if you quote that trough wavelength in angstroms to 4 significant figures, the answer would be 5901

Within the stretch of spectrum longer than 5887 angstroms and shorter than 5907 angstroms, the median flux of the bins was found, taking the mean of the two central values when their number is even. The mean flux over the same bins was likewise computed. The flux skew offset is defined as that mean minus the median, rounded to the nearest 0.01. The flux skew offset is 0.36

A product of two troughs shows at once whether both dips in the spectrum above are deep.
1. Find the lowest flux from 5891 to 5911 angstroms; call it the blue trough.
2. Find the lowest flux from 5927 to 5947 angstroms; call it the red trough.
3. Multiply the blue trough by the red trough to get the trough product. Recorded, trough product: 32.0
